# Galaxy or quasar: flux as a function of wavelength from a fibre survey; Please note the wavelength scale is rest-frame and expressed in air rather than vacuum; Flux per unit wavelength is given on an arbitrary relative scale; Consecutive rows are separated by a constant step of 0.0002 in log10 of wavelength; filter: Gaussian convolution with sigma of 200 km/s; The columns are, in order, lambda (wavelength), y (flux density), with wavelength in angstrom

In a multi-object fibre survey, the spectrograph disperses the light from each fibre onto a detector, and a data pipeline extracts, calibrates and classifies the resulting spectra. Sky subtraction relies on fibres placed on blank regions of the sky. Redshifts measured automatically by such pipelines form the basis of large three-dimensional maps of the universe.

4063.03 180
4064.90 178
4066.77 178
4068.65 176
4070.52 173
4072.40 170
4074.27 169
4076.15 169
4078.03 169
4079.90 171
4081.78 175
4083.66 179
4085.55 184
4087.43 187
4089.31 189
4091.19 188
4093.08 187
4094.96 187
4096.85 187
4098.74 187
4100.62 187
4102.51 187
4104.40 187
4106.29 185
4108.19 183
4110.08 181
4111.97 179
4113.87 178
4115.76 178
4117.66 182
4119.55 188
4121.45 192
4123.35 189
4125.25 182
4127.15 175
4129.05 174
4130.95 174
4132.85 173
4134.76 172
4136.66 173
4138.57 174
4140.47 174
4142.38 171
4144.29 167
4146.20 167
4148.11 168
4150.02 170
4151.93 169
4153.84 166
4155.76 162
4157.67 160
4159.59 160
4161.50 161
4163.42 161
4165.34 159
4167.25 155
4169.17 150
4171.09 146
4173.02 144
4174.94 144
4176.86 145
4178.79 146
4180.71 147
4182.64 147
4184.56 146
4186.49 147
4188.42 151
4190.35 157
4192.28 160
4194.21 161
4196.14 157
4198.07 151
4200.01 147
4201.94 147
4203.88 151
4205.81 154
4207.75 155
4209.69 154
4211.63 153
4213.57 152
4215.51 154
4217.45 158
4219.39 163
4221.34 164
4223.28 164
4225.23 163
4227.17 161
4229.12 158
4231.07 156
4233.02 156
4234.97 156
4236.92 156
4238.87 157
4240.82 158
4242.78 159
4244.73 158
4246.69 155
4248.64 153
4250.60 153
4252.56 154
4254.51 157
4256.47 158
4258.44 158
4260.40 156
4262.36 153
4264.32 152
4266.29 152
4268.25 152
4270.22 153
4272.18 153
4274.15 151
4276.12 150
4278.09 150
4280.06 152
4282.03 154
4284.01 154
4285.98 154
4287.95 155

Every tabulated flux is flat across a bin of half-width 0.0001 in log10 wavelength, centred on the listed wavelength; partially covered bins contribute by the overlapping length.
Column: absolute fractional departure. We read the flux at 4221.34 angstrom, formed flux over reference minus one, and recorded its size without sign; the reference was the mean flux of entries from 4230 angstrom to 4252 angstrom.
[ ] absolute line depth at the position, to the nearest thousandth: 0.051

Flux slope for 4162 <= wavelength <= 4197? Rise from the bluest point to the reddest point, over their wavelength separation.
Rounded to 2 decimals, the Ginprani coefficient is -0.12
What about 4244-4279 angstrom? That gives -0.24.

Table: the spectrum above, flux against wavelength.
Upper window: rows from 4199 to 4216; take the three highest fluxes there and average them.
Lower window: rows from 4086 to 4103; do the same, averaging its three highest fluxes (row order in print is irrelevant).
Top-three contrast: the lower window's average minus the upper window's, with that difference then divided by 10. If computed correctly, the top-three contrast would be 3.4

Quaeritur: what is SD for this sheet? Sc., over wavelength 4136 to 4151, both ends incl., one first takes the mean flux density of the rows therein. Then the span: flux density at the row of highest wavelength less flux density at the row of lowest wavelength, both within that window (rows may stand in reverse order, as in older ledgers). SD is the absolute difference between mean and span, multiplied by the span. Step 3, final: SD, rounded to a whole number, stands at -520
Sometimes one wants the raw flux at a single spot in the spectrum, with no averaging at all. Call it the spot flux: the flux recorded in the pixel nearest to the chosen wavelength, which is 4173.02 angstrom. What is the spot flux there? 144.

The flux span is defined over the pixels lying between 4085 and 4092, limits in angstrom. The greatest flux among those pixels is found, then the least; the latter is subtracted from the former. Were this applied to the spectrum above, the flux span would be 5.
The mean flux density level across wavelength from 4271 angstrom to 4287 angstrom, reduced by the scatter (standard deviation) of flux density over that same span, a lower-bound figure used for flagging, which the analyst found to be 151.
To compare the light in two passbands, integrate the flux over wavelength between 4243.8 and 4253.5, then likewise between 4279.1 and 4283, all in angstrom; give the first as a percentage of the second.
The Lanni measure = 251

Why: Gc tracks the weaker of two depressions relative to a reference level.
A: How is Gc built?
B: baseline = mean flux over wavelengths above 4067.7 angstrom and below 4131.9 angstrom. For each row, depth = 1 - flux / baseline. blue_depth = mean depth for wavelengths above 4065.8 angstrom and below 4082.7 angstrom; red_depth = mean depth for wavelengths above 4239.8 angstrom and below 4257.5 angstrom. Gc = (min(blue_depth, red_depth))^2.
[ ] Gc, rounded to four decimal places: 0.0023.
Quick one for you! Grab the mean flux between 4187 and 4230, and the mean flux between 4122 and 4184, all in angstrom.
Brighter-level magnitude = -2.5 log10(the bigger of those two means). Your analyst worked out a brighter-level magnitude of -5.53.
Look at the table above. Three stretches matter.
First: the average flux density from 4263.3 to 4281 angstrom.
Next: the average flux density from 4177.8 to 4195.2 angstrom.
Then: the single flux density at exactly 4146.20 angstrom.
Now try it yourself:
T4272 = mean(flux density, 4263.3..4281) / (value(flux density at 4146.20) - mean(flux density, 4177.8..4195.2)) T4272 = 9.7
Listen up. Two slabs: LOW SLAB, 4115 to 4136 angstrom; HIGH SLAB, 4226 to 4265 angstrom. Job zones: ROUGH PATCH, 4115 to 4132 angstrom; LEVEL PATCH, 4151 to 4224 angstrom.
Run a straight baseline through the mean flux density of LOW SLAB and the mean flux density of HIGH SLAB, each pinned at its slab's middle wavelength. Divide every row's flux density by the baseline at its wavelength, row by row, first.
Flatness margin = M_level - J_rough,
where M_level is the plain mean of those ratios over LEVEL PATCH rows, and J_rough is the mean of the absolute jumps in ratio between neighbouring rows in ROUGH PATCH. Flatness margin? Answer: 0.899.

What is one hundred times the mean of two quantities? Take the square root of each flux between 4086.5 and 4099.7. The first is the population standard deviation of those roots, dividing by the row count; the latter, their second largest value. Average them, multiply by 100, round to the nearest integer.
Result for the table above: 687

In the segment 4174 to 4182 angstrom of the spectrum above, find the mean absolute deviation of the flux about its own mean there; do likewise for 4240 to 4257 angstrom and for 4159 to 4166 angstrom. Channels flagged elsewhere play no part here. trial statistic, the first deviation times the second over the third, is 2.8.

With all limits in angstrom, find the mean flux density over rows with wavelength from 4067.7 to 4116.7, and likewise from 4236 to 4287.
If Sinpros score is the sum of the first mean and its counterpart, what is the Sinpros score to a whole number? 335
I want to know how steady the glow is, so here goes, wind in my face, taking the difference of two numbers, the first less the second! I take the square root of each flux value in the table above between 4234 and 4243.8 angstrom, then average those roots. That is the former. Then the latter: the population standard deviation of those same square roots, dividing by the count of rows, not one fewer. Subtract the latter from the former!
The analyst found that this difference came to 12.5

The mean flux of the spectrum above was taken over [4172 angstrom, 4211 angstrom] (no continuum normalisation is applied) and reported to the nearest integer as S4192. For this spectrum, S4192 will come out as 151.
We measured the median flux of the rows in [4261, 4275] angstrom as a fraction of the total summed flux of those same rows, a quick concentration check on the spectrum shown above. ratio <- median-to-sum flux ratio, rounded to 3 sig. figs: 0.143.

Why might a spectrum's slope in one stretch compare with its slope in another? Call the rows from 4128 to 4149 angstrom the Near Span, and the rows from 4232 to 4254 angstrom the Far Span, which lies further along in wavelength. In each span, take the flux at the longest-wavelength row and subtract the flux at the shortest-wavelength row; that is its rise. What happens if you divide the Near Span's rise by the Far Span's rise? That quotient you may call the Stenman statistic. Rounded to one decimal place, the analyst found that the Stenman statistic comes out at 3.0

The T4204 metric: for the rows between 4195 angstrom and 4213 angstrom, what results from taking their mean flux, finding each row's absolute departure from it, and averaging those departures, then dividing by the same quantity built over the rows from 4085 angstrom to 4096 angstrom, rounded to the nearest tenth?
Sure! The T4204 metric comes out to 2.8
